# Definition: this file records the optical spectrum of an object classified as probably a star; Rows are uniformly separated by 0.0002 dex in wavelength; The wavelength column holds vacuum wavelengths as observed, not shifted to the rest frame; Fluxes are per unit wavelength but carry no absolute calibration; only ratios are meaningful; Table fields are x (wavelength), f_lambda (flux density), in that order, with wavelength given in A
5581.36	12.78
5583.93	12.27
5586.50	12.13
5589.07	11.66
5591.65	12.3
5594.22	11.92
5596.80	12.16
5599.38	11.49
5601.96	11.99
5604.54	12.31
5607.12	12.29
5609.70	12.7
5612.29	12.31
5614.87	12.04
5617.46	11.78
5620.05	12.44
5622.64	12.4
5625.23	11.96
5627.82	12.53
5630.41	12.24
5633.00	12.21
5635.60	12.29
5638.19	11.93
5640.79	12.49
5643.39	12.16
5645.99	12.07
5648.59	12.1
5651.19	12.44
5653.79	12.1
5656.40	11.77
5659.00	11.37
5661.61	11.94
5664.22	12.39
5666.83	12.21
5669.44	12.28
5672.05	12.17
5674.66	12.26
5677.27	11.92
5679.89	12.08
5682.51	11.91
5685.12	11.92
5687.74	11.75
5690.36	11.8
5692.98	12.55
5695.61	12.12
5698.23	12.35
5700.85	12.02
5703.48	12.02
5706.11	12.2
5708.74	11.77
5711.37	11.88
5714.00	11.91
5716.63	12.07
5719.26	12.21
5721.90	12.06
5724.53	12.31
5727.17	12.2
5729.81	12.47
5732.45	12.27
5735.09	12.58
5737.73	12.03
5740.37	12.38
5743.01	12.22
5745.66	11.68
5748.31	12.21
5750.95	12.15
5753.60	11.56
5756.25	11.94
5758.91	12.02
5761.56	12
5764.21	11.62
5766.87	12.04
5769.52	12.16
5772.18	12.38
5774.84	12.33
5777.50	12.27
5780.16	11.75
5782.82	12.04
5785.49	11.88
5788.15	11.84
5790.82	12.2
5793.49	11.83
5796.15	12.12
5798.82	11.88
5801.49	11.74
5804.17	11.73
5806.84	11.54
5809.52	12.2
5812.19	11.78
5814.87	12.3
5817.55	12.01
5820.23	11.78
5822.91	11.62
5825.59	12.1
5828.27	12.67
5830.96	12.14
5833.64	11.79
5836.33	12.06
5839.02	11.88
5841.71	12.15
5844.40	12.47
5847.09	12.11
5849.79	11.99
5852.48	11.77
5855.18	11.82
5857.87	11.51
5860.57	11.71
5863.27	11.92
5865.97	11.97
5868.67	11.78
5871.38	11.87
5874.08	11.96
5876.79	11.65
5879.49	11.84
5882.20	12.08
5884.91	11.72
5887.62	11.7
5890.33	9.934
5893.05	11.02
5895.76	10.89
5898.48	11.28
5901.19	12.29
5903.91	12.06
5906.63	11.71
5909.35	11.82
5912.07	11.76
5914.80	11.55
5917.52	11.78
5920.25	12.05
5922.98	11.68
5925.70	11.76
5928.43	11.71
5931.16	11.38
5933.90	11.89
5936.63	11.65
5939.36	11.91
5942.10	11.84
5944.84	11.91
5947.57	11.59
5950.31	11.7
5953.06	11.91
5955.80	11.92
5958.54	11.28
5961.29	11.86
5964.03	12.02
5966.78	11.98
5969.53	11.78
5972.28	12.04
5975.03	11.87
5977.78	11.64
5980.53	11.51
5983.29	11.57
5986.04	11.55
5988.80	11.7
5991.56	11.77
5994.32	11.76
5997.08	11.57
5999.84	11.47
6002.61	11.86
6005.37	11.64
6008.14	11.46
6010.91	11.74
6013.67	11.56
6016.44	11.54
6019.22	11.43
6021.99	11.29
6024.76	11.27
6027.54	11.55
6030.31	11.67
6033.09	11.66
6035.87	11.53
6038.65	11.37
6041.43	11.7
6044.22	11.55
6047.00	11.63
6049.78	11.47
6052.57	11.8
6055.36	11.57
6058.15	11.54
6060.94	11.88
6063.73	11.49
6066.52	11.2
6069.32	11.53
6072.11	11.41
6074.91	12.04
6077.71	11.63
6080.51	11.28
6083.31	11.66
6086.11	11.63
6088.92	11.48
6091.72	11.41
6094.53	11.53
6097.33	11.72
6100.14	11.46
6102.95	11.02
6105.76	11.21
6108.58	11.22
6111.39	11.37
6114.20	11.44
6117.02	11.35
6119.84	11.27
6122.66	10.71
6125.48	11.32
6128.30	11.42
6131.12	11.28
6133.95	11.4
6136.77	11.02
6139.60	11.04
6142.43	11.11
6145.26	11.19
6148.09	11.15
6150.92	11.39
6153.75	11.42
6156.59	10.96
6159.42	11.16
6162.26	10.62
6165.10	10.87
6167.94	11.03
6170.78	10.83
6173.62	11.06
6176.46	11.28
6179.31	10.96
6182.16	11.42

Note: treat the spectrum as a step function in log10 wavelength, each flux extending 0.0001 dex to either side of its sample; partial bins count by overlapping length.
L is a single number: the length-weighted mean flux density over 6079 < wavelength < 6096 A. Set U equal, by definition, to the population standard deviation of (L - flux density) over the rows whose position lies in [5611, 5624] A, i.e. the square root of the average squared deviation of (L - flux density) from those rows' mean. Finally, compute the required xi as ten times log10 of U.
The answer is -6.0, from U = 0.25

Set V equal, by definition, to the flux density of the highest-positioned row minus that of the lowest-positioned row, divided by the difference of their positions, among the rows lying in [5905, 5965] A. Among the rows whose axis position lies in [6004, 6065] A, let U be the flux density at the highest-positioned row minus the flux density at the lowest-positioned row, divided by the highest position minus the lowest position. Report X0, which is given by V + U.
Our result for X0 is 0.003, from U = -0.0026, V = 0.005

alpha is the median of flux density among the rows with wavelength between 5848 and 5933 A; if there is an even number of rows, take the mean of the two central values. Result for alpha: 11.8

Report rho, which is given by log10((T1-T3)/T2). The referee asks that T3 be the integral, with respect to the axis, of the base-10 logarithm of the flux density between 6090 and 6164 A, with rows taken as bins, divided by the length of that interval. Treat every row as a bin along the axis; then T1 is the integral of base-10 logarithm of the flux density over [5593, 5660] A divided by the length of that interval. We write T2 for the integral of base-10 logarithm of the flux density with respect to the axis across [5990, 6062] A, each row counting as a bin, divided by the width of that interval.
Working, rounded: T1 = 1.08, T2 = 1.06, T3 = 1.05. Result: -1.5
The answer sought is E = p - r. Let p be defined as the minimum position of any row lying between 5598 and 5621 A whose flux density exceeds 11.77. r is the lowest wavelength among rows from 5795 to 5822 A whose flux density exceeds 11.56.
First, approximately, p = 5601.96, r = 5796.15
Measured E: -194.2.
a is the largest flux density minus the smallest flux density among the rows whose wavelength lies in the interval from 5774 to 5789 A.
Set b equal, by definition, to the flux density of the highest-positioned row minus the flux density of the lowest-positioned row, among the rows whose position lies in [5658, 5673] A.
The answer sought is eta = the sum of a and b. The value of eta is 1.38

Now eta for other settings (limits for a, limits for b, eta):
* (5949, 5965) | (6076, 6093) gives 0.52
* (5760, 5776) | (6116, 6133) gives 0.69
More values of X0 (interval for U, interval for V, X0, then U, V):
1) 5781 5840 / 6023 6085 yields 0.004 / -0.0028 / 0.007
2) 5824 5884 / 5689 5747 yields -0.003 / -0.0004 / -0.002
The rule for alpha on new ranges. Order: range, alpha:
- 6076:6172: 11.3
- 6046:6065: 11.6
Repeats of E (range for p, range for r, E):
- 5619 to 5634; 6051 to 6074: -432.5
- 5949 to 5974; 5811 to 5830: 140.9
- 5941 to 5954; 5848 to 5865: 92.3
